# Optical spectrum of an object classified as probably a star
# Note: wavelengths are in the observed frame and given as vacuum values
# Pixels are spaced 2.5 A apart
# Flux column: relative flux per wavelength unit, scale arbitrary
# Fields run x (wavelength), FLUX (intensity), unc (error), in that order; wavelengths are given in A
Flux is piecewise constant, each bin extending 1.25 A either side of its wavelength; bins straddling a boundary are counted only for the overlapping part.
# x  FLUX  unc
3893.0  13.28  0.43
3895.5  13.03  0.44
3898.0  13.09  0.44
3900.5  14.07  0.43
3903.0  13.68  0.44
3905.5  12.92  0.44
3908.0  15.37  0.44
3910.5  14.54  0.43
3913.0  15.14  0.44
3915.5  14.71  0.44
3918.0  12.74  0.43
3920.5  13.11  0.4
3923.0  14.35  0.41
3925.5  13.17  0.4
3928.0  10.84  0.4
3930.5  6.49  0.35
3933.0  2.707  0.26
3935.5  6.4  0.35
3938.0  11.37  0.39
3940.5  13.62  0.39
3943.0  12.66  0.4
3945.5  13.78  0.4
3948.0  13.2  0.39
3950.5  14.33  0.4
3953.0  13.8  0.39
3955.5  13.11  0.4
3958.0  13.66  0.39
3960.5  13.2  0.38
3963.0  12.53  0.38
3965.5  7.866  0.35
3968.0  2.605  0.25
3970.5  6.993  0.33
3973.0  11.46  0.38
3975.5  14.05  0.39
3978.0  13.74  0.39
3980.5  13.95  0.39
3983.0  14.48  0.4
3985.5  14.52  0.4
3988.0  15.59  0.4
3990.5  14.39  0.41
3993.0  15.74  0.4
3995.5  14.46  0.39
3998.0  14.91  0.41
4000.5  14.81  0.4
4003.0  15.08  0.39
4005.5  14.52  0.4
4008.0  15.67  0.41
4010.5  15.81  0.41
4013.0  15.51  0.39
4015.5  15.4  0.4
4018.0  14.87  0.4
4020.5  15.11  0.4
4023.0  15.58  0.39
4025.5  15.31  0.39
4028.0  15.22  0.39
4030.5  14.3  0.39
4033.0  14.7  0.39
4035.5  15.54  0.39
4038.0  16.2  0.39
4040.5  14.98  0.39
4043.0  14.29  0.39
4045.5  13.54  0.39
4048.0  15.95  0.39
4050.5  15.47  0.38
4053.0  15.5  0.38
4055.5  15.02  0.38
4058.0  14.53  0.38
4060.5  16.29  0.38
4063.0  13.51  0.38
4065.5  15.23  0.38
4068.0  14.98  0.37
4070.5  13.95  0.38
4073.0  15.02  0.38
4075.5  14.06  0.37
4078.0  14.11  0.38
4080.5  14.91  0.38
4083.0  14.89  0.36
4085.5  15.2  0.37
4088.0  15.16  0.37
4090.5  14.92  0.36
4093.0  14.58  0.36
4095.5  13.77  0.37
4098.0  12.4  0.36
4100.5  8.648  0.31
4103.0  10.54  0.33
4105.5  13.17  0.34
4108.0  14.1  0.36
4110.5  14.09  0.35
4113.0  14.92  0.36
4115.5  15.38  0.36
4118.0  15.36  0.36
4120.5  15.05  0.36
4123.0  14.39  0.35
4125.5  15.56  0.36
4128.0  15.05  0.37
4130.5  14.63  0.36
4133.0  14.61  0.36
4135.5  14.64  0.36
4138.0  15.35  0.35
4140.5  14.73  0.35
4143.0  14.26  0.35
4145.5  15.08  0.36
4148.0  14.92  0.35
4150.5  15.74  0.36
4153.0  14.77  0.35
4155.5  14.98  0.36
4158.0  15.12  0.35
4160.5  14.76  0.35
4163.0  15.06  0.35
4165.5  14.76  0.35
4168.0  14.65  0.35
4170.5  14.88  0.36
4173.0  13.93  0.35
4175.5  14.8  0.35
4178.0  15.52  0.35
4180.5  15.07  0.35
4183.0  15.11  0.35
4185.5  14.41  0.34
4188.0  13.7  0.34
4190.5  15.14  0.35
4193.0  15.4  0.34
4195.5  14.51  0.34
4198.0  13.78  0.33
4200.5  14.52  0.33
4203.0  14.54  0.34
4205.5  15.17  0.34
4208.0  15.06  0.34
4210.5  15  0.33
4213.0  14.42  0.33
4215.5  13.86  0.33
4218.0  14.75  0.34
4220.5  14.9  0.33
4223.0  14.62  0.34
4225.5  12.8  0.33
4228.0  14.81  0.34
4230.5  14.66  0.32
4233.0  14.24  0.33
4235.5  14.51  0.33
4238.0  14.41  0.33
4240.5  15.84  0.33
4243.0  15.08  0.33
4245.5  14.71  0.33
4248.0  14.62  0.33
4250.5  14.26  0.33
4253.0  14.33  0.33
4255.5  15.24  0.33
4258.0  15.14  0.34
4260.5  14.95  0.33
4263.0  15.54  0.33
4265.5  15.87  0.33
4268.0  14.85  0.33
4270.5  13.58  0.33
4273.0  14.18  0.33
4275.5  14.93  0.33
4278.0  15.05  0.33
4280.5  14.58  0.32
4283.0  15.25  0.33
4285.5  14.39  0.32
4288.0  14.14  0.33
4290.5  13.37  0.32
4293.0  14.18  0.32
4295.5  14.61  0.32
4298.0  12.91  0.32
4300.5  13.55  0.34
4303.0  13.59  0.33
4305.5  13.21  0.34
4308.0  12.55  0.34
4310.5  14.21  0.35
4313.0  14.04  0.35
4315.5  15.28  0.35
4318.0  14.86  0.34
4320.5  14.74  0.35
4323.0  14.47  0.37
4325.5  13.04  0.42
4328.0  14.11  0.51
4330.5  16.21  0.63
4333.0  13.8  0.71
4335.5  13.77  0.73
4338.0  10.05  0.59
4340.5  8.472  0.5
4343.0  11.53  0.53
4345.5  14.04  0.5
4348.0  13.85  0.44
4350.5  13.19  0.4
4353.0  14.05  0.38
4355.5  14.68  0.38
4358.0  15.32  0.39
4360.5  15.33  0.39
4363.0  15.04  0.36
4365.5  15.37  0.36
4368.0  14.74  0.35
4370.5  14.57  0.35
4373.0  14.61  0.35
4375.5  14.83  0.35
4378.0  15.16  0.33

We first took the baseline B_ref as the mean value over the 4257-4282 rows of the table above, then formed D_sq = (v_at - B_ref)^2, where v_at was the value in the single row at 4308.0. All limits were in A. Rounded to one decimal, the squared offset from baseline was 5.4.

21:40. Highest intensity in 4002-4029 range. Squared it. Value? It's 250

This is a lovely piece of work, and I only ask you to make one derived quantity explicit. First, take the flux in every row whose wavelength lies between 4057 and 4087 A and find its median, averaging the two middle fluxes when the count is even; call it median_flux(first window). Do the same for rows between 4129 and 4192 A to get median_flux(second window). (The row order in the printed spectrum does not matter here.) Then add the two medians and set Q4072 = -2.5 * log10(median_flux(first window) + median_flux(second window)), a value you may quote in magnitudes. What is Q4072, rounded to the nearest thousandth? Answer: -3.682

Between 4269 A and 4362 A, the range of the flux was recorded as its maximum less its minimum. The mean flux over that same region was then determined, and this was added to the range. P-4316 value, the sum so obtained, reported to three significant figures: 21.6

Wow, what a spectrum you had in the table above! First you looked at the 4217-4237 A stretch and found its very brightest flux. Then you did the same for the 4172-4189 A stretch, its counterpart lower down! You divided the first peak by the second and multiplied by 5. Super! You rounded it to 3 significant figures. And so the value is 4.80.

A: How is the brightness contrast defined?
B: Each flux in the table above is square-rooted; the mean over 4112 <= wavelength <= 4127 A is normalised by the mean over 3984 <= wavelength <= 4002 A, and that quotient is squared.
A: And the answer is 1.01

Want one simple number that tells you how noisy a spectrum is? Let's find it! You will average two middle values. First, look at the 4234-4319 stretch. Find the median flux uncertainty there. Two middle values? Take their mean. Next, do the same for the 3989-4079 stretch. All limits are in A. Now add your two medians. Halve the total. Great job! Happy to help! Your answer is 0.360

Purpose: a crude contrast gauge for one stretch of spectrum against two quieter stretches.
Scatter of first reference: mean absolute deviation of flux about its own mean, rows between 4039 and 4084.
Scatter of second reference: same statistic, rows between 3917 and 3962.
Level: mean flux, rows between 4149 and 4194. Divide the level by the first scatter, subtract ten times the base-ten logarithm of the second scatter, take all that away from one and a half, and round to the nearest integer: -19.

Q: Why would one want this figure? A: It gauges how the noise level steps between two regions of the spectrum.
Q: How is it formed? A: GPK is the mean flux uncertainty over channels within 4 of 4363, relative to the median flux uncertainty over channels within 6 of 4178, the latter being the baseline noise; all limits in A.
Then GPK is 1.06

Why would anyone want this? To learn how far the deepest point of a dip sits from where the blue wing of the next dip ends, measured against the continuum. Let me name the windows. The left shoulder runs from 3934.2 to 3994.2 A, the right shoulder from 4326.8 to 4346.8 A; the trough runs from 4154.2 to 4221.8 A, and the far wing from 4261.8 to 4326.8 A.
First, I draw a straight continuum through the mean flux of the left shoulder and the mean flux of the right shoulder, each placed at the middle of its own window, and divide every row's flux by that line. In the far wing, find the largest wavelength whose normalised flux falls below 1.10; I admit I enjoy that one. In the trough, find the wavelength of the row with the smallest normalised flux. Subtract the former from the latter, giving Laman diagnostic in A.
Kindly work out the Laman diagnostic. -137.5 A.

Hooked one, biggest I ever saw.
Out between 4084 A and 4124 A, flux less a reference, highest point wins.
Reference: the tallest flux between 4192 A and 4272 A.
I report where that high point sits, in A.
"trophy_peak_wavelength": 4115.5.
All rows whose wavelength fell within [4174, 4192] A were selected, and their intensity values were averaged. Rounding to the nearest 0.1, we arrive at 14.8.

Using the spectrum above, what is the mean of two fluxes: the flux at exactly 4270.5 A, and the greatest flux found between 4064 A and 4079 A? 14.4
